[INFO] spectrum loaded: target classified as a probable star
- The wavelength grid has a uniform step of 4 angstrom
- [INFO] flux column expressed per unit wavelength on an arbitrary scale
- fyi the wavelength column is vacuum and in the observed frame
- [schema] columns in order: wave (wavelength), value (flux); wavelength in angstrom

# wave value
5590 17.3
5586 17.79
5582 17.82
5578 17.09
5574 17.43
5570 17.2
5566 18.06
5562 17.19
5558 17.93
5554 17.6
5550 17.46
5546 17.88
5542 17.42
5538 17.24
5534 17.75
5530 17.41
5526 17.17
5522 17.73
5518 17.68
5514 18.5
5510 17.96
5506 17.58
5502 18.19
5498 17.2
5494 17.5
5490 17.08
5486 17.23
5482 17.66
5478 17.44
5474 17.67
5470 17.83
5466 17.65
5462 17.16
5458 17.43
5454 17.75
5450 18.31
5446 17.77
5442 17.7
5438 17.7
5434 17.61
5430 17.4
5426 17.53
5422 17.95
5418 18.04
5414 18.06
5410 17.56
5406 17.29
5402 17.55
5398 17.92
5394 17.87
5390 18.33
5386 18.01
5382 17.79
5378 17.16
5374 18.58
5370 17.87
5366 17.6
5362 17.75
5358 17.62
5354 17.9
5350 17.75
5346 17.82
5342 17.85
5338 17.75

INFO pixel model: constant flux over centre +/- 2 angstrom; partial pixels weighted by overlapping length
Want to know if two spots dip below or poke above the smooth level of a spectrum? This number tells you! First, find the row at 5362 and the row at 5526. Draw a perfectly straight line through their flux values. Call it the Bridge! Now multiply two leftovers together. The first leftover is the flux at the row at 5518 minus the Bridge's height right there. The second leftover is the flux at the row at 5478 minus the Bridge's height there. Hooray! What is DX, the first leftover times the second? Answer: 0.048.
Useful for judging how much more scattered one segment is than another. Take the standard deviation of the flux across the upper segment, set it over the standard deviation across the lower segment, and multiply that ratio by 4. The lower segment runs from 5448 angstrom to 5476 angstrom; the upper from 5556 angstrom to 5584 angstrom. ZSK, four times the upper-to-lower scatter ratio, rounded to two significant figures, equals 4.5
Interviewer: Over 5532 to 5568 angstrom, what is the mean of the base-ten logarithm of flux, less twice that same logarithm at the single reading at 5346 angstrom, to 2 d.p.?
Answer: -1.26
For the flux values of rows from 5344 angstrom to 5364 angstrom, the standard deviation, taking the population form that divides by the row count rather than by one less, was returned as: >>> 0.09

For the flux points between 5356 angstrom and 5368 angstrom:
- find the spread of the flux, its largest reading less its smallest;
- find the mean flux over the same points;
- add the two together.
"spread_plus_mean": 17.8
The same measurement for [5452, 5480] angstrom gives 18.2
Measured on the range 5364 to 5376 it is 19.0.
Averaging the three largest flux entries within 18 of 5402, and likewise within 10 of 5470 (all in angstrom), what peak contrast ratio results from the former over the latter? 1.02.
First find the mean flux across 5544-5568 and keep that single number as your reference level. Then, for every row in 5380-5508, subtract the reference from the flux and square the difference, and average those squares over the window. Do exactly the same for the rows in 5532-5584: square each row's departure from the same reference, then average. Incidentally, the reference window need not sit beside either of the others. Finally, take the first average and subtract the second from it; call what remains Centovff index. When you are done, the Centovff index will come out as -0.015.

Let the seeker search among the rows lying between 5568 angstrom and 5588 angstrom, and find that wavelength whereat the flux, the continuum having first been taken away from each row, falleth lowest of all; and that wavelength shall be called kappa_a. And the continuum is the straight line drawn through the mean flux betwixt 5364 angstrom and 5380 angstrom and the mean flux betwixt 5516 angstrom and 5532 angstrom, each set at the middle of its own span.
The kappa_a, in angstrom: 5578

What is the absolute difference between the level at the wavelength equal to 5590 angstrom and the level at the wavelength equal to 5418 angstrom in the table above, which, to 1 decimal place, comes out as 0.7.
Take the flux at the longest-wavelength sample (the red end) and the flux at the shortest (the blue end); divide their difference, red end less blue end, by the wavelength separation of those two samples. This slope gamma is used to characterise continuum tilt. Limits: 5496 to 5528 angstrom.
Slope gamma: -0.001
